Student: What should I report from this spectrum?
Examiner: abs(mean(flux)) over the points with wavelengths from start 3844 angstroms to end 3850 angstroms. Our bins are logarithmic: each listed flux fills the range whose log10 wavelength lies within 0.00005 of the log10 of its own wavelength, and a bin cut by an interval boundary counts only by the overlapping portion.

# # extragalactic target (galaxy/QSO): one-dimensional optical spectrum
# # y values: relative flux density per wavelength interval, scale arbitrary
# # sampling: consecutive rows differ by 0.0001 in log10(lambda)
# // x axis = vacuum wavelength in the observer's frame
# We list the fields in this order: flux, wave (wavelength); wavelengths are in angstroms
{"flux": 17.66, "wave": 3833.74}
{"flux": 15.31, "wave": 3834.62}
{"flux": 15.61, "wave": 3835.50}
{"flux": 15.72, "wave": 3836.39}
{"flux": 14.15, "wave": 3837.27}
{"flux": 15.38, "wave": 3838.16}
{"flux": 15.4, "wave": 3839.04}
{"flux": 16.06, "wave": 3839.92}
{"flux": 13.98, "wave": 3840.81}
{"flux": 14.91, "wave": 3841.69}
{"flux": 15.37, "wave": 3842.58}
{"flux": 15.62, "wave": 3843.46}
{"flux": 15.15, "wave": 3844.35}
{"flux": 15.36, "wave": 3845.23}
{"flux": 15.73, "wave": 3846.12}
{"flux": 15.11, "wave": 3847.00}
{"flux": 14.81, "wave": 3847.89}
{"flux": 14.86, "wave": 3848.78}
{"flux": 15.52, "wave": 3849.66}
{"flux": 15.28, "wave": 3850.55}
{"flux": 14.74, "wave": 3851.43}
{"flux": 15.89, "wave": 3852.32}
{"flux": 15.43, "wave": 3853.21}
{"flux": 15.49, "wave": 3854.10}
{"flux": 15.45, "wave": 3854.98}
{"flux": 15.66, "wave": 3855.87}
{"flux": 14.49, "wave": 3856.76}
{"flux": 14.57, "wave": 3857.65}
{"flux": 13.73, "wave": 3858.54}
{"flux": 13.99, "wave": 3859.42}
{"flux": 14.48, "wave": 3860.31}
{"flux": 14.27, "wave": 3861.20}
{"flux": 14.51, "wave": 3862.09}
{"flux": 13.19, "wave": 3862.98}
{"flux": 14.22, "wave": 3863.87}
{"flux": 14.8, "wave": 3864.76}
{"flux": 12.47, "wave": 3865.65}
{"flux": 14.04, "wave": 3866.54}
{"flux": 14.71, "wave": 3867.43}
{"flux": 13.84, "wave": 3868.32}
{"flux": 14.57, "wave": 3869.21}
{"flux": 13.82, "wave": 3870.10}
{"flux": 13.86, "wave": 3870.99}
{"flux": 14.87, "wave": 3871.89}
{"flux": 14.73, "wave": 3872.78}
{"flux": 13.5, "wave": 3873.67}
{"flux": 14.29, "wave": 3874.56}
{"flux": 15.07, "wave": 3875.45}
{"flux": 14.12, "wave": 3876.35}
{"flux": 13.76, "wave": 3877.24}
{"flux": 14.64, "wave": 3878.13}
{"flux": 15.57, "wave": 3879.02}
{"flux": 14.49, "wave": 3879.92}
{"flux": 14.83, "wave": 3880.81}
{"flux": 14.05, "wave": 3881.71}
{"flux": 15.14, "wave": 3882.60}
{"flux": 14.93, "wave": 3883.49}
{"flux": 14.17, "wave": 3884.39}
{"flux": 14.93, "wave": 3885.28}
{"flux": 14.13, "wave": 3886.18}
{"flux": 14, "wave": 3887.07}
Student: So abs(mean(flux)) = 15.2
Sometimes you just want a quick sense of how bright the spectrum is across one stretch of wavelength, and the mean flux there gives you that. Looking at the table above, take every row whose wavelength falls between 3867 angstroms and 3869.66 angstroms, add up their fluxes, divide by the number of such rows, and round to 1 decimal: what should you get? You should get 14.4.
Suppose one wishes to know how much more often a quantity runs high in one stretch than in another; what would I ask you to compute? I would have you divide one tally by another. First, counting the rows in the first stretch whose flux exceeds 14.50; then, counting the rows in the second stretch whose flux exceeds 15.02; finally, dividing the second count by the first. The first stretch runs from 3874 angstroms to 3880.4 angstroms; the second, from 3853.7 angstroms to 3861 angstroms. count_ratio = 1.0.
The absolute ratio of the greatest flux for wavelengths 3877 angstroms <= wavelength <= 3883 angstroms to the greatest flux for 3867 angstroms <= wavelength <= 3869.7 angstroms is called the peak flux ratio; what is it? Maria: 1.06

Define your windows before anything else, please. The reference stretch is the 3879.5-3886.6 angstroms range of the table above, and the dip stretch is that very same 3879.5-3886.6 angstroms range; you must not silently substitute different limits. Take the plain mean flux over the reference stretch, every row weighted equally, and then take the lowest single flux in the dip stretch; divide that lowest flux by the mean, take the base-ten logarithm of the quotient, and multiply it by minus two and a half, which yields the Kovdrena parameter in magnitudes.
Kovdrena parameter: 0.040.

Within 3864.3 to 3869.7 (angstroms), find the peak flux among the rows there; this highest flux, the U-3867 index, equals 14.8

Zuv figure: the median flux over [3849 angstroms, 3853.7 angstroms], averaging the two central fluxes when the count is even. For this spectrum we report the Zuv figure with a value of 15.4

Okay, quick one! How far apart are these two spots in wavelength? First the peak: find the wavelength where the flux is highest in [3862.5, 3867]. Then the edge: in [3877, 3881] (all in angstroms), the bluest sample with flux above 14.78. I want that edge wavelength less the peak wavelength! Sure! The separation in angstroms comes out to 14.3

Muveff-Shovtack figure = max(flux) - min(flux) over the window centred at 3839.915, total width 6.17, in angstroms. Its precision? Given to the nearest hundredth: 2.08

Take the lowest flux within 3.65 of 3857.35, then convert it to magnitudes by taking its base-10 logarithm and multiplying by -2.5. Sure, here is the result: -2.84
